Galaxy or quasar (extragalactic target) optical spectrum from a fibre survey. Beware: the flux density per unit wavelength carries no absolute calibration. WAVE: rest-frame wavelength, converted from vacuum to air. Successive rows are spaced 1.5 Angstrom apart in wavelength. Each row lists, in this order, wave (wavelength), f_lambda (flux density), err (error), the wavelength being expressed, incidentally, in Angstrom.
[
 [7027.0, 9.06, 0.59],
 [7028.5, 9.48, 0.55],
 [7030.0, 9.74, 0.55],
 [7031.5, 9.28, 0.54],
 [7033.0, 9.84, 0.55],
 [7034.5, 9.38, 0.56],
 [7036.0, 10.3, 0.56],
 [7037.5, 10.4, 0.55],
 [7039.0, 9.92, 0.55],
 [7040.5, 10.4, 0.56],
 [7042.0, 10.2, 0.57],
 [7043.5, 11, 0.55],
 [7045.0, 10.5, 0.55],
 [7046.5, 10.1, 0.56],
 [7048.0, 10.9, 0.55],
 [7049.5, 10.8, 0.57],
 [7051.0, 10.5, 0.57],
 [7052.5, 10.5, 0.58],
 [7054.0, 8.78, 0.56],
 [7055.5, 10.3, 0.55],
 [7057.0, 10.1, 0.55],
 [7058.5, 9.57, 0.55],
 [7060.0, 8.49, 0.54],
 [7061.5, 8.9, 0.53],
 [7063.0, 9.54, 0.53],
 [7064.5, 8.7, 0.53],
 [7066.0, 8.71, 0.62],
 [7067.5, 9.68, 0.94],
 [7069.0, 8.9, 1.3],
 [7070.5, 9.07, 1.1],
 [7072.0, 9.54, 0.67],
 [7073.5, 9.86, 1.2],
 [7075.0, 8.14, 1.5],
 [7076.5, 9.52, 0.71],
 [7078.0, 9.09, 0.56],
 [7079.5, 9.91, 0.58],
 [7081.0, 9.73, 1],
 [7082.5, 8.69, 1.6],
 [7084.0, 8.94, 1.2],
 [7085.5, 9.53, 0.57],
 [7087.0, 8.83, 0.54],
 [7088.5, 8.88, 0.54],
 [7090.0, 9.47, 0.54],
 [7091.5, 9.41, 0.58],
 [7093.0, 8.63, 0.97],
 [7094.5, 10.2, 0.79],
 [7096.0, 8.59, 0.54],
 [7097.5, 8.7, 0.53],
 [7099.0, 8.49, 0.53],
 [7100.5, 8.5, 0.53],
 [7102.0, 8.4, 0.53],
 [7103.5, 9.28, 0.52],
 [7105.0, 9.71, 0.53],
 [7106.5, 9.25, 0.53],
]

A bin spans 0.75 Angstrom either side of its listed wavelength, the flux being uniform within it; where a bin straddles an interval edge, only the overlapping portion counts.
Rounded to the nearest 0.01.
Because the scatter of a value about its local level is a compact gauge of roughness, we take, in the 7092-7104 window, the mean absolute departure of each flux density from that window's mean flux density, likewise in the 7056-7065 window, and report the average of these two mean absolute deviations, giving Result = 0.48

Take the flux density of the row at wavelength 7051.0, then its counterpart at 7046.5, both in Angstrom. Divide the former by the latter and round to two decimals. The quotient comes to 1.04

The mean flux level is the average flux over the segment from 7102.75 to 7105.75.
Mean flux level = 9.5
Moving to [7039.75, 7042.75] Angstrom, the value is 10.3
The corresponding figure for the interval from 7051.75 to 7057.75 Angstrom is 9.9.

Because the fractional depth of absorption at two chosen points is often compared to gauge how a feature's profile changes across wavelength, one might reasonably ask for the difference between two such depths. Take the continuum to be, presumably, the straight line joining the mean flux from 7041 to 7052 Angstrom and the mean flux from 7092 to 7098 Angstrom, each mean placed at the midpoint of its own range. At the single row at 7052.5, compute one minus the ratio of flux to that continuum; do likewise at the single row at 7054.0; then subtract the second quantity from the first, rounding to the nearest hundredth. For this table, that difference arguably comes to -0.16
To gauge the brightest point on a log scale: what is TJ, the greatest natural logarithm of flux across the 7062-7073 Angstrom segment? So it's 2.270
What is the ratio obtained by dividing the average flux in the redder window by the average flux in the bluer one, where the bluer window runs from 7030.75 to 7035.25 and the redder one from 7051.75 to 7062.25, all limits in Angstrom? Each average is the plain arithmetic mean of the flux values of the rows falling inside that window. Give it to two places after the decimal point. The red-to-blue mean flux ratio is 1.00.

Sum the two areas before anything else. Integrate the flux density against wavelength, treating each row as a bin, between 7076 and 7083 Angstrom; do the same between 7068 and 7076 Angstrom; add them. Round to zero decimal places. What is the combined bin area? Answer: 139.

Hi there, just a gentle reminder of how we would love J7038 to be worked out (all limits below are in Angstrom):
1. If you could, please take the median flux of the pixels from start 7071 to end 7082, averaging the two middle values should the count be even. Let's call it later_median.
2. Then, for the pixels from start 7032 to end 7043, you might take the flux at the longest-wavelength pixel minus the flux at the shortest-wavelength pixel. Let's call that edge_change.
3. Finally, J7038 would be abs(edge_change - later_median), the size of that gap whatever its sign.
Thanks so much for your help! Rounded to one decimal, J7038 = 9.2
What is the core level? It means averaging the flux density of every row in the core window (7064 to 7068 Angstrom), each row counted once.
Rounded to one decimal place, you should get 9.0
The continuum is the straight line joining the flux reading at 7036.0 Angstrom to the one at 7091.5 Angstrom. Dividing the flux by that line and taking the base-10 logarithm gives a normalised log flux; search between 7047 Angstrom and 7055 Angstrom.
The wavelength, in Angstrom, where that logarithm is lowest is 7054.0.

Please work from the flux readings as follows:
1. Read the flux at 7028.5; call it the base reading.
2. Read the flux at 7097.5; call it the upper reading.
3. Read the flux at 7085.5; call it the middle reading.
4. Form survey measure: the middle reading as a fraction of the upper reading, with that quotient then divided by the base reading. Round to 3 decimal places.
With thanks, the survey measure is 0.116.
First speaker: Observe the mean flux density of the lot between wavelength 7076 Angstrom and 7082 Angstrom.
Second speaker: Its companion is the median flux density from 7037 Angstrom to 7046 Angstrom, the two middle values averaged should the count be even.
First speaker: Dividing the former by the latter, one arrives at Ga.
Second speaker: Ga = 0.92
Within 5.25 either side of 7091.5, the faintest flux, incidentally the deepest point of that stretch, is 8.59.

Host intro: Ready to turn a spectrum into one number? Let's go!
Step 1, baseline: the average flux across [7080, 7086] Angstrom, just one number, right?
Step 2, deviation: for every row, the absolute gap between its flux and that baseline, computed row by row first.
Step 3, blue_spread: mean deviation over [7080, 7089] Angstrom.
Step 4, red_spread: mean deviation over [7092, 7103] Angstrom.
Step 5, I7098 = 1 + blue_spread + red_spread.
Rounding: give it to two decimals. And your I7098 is 2.11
